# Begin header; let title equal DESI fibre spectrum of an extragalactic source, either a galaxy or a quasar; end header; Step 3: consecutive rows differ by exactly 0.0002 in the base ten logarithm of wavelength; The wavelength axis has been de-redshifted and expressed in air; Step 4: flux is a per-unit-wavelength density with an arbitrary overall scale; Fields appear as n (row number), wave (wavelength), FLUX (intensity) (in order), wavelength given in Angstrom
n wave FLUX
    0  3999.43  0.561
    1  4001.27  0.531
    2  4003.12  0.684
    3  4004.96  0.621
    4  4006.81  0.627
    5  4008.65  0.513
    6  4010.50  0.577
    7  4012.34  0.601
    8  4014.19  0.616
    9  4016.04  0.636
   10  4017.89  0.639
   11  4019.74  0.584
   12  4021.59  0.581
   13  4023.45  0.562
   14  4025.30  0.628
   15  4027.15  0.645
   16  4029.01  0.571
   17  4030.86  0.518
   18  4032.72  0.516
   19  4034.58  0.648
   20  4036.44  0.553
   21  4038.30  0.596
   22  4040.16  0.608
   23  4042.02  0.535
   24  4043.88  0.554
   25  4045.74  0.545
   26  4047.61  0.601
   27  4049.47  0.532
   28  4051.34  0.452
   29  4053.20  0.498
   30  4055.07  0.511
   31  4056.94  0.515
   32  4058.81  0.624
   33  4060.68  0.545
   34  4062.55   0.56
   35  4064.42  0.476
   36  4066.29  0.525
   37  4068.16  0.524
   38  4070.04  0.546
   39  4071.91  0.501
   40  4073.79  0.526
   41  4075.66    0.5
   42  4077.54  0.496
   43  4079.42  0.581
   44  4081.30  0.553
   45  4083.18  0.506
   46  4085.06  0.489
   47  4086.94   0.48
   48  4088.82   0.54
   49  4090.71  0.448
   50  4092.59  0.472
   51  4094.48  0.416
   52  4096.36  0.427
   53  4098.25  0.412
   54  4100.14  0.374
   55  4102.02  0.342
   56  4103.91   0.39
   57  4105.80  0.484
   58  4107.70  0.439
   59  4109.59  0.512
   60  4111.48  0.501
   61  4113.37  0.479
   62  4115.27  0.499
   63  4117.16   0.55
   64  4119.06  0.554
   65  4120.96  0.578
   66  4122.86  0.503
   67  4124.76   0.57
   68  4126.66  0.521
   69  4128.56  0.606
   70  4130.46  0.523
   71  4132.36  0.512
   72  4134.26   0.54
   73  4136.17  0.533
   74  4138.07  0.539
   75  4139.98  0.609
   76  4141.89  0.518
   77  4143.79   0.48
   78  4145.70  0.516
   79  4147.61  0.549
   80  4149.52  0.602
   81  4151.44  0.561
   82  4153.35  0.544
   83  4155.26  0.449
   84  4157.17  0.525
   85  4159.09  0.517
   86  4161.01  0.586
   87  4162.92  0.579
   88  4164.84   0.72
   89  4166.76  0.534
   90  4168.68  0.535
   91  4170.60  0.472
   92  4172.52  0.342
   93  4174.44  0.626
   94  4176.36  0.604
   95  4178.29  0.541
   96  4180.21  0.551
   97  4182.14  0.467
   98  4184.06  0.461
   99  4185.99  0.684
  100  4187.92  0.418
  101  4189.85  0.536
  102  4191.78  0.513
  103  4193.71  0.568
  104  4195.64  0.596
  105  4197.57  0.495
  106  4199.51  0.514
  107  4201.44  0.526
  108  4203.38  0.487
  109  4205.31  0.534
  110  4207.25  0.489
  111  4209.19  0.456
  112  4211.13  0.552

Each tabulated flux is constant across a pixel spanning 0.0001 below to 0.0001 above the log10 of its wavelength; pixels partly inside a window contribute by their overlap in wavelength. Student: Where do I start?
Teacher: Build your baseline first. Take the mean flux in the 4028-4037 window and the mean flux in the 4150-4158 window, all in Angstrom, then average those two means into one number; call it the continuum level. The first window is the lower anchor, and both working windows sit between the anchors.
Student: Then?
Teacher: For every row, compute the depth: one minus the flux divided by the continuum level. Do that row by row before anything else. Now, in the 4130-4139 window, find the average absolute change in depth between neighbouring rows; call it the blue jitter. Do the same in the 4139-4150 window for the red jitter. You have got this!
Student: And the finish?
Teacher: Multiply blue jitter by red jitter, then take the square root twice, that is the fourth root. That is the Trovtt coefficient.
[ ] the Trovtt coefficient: 0.22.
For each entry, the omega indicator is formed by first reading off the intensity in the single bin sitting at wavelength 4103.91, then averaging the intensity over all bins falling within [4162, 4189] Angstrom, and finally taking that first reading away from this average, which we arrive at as 0.15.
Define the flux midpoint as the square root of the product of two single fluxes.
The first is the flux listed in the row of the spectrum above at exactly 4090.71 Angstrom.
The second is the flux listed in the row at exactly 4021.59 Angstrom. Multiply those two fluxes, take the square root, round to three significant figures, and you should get 0.510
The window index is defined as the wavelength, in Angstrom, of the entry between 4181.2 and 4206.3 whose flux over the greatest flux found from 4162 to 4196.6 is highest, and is 4185.99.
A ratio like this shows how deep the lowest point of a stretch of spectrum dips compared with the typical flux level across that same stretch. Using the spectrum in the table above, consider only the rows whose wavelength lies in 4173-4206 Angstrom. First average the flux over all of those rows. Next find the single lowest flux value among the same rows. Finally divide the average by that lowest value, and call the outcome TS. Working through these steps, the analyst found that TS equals 1.28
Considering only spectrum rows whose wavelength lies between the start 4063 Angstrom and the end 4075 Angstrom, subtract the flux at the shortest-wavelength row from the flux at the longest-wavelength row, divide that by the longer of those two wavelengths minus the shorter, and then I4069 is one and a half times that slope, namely 0.008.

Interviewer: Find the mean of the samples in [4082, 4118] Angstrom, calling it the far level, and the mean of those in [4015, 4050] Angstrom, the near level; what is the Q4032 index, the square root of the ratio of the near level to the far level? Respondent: 1.12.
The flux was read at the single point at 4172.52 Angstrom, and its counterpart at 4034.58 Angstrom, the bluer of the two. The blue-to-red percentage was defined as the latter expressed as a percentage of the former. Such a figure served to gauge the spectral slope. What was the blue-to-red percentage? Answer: 189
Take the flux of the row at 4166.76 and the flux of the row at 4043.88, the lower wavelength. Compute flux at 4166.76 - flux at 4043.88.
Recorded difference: -0.020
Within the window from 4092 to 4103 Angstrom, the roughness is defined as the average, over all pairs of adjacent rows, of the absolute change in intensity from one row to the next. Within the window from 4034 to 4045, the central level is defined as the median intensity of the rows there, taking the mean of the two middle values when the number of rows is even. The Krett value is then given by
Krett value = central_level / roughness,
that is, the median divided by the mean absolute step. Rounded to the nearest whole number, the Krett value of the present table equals 19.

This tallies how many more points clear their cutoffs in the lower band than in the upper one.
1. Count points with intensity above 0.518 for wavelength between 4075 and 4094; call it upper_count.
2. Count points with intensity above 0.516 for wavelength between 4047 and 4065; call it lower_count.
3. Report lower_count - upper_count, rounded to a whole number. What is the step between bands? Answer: 2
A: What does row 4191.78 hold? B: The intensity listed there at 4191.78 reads 0.513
